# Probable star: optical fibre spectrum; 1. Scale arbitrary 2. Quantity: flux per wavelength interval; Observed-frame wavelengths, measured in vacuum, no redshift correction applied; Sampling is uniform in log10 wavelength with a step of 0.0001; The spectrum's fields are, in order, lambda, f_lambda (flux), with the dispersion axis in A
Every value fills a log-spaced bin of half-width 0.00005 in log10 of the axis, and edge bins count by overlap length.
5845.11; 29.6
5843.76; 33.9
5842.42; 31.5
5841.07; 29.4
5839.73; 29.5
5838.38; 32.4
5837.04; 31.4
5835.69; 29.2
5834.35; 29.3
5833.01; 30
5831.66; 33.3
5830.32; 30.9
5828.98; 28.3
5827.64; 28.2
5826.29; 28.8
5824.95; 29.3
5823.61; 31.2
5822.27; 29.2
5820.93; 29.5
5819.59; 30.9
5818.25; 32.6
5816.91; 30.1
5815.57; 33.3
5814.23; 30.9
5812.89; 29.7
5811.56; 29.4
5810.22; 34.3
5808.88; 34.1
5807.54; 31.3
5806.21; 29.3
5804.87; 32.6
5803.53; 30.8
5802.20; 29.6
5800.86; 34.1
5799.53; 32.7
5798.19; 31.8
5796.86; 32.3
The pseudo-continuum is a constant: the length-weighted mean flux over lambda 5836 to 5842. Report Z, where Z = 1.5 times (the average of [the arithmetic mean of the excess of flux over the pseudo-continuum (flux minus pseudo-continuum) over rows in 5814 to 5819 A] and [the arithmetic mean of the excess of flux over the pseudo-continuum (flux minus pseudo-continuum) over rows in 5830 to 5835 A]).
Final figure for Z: 1.1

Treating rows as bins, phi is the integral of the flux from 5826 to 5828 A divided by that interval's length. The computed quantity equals 28.4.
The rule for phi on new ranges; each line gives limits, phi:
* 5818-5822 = 30.7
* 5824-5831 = 29.2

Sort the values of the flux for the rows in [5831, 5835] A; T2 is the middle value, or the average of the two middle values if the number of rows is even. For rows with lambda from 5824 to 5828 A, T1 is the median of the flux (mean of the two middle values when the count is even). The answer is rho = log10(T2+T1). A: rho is 1.769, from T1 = 28.8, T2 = 30.0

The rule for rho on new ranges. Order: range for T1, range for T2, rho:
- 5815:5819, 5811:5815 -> 1.794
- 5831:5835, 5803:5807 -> 1.784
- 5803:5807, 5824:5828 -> 1.775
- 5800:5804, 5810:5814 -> 1.782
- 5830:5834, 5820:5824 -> 1.781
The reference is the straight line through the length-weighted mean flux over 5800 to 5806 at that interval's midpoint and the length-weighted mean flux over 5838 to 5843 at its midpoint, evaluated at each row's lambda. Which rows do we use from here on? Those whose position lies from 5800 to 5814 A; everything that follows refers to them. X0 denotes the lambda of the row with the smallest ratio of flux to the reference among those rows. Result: 5806.21 A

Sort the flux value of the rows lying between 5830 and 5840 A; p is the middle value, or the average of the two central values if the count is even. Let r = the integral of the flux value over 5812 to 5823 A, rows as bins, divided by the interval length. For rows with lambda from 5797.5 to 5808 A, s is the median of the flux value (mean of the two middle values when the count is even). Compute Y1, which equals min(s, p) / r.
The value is 0.99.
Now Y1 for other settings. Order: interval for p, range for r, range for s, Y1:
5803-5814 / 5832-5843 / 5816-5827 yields 0.98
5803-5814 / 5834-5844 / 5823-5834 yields 0.96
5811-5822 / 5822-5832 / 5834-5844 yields 1.02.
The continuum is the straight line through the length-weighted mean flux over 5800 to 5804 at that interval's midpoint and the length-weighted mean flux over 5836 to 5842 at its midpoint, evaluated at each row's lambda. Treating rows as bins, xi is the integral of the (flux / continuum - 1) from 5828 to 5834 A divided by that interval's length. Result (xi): -0.012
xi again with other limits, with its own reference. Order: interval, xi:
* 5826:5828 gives -0.079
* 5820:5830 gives -0.054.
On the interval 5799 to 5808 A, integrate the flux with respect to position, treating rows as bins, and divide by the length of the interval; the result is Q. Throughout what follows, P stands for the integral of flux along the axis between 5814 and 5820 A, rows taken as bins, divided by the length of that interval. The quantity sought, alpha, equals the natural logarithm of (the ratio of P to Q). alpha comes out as 0.00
